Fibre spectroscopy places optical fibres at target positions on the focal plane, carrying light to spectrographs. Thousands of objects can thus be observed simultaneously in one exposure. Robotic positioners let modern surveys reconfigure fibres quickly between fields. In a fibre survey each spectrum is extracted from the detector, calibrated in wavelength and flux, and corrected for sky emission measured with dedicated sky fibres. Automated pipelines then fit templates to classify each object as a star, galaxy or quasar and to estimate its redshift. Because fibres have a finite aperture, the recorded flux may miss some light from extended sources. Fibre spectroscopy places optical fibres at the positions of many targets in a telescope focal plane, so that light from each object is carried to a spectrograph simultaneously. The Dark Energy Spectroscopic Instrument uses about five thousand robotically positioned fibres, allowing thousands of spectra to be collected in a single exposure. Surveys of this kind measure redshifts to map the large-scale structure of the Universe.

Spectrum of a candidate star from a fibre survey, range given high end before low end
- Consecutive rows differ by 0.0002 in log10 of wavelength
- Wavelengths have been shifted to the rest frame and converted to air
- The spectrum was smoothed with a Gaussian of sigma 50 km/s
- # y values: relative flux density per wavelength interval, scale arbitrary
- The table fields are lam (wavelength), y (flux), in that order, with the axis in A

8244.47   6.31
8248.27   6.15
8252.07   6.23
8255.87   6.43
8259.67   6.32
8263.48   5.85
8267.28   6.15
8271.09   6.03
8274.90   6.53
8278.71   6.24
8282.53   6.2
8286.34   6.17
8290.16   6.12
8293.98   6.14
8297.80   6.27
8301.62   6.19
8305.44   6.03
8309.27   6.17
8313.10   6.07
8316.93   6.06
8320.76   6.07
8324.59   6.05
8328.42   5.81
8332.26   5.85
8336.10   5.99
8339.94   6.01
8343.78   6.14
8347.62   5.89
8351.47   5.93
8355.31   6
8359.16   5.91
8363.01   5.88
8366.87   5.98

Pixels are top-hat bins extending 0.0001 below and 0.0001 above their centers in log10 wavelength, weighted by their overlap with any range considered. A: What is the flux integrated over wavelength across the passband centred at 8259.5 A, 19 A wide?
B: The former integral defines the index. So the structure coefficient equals 118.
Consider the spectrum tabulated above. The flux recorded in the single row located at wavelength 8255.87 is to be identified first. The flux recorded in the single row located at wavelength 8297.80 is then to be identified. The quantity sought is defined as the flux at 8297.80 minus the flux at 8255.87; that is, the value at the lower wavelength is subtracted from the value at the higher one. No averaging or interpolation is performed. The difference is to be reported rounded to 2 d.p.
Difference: -0.16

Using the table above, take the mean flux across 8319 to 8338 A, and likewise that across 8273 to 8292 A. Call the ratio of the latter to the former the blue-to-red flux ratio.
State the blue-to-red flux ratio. 1.05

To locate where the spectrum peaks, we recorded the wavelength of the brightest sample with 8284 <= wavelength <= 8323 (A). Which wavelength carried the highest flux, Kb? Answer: 8297.80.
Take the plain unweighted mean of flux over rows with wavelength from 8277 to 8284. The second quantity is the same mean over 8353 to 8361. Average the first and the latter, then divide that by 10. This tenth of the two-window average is 0.609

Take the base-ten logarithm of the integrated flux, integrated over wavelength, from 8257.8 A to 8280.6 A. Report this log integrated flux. 2.15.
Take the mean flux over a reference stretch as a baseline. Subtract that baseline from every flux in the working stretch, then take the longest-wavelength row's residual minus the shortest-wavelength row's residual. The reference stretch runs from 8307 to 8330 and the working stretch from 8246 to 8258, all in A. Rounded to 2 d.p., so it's 0.28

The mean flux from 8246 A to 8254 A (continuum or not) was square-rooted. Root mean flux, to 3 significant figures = 2.49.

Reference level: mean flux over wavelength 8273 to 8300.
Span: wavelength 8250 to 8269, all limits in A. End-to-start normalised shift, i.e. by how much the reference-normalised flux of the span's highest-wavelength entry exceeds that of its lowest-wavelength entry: -0.013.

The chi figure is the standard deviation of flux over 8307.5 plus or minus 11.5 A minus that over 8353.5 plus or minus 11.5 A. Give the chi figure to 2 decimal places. -0.01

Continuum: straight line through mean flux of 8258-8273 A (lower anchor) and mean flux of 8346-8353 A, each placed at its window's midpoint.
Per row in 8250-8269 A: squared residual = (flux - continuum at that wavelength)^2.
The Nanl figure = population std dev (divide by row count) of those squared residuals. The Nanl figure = 0.036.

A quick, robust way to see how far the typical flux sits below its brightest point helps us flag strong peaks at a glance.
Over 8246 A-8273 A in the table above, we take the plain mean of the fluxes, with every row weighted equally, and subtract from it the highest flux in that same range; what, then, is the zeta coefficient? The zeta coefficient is -0.26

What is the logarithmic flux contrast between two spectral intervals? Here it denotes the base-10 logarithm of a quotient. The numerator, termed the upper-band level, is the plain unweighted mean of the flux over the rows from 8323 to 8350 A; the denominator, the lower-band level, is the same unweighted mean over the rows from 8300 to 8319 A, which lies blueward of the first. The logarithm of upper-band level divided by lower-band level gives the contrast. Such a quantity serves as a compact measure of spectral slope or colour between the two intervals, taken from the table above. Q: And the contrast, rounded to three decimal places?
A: -0.010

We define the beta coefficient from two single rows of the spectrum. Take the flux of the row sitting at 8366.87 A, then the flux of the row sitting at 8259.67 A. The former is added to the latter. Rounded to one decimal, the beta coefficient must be 12.3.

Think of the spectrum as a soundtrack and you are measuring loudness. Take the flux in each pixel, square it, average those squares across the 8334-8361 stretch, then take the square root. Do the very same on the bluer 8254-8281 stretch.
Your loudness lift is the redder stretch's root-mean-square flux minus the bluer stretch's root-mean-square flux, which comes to -0.24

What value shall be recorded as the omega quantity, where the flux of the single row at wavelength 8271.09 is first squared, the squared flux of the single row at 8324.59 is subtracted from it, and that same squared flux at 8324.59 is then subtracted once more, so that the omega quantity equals -37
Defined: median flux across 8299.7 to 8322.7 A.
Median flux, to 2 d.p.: 6.07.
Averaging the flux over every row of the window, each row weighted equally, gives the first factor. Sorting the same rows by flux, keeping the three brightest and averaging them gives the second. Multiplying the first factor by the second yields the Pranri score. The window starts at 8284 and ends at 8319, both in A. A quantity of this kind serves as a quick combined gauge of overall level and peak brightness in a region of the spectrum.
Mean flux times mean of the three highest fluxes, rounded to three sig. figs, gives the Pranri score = 38.1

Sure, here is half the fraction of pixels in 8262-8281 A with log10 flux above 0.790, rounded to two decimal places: 0.20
